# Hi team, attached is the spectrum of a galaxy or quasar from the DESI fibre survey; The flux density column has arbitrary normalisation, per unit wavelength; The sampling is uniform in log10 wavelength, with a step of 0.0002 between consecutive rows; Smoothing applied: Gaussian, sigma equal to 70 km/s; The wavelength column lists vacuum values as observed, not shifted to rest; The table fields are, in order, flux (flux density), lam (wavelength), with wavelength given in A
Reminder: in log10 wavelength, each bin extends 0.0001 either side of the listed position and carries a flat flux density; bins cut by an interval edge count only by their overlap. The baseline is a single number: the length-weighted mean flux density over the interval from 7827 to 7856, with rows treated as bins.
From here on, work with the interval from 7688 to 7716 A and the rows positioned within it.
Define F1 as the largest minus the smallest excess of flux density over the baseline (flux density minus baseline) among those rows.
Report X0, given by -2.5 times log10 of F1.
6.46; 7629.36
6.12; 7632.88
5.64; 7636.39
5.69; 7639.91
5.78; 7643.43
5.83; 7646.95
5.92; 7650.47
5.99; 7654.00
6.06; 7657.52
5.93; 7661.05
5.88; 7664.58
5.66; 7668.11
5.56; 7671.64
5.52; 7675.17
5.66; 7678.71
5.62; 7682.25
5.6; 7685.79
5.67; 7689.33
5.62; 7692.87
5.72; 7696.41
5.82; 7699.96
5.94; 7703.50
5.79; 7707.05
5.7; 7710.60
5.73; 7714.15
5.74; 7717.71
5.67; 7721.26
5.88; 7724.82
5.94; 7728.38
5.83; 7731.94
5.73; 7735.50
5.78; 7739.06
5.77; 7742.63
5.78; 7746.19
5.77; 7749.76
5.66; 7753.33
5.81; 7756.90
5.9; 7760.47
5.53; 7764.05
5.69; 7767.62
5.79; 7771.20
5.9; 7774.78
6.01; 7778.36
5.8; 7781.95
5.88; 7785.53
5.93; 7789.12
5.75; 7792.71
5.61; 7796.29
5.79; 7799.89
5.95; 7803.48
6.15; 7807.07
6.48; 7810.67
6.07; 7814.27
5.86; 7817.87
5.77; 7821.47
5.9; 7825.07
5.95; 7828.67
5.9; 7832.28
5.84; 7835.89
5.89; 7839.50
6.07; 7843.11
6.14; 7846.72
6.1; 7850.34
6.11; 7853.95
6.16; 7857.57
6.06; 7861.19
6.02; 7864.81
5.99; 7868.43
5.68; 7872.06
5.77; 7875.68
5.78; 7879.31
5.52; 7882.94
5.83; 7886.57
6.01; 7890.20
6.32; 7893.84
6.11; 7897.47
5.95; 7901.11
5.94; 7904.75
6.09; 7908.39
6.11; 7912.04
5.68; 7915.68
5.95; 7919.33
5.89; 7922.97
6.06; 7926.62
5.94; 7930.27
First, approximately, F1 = 0.32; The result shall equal 1.2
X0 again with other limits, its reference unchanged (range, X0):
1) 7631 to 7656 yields 0.8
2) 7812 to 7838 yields 1.3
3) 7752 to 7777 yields 1.1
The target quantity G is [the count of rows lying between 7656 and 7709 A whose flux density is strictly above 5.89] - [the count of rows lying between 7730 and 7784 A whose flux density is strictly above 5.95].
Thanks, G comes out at 2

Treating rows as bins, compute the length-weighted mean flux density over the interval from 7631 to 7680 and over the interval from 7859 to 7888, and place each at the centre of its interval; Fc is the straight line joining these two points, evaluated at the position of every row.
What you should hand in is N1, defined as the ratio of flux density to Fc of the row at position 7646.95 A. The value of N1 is 1.004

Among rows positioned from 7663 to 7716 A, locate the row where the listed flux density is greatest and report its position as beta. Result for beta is 7703.50 A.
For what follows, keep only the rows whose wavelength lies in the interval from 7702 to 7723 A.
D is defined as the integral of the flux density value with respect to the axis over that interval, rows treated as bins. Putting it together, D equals 121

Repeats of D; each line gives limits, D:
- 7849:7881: 191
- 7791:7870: 472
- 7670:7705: 199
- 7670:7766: 550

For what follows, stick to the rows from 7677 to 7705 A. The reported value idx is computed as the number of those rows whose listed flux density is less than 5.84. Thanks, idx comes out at 7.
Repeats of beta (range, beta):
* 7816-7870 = 7857.57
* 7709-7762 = 7728.38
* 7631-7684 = 7632.88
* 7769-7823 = 7810.67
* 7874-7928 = 7893.84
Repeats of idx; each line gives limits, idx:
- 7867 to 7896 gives 5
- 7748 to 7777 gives 6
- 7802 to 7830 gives 1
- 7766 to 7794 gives 4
